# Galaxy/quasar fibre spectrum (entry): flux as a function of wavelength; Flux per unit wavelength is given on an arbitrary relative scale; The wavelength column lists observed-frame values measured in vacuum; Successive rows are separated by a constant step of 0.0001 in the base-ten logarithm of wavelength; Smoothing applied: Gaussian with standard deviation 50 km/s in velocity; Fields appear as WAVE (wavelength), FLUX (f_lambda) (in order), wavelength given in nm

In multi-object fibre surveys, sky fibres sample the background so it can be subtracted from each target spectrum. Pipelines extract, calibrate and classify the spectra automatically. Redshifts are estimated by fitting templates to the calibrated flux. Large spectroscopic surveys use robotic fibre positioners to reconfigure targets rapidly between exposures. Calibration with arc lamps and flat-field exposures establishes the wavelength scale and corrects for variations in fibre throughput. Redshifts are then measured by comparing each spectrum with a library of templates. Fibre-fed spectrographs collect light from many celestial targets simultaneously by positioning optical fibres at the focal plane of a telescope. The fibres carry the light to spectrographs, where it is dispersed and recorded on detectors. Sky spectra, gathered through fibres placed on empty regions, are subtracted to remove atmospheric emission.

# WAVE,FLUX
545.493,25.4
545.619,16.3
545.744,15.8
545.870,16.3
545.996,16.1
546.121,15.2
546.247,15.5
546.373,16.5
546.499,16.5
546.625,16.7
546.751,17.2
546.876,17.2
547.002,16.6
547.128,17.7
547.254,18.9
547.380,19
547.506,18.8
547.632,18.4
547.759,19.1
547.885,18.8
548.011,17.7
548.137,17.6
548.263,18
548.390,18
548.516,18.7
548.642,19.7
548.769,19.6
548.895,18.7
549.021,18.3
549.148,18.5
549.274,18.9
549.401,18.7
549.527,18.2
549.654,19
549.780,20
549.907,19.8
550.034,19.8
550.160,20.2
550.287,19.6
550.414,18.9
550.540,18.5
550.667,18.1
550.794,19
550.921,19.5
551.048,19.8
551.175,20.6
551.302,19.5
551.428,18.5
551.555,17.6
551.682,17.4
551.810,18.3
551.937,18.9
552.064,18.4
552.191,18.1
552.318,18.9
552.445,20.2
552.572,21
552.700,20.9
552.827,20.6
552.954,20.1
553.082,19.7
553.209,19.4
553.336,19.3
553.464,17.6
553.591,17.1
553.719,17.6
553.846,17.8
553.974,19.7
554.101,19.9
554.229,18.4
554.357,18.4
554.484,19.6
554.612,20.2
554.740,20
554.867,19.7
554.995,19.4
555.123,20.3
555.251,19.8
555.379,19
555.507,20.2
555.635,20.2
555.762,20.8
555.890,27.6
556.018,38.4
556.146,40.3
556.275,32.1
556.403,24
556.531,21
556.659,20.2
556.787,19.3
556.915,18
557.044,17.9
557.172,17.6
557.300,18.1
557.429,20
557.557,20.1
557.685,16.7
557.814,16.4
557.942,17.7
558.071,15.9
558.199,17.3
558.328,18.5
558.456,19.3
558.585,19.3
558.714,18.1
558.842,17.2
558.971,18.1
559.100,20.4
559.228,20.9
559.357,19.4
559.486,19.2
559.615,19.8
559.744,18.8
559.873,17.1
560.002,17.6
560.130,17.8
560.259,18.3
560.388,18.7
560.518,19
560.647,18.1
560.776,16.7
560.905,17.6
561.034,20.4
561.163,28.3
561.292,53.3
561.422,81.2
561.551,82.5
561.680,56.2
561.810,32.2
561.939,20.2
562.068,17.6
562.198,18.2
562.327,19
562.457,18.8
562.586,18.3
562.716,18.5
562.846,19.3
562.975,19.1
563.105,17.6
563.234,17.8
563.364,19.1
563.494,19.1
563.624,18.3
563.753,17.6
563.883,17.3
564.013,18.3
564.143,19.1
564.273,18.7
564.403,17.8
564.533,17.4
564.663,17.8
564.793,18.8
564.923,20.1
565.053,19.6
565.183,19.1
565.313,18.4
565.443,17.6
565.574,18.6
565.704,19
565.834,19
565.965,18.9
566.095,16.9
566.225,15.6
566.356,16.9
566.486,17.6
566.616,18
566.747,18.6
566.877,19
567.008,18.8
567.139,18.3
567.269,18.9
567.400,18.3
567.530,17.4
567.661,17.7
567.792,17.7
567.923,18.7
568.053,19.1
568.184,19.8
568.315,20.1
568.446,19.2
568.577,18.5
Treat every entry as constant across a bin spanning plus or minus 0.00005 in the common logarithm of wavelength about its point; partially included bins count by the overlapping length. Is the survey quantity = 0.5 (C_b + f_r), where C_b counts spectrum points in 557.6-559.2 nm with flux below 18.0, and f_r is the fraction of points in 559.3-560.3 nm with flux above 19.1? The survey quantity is 3.2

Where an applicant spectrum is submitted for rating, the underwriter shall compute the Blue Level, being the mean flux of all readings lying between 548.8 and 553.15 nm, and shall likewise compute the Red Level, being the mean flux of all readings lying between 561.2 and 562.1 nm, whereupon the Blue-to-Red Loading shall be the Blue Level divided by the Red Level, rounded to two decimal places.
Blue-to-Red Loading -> 0.39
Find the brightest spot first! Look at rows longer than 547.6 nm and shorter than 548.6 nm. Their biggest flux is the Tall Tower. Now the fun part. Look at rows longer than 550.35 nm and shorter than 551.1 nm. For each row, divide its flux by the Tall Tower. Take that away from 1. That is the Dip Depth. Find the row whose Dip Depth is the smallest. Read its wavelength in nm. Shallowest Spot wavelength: 551.048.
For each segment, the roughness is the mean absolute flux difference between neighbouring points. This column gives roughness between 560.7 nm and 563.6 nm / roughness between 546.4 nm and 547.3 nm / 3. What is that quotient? 3.6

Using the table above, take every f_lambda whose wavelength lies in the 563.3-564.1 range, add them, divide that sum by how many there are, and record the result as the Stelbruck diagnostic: 18.3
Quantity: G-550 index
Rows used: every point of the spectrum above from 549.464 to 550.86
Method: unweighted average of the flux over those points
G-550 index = 19.2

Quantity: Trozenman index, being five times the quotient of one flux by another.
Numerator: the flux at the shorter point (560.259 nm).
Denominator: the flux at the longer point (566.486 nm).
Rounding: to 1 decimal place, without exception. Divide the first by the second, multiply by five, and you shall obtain 5.2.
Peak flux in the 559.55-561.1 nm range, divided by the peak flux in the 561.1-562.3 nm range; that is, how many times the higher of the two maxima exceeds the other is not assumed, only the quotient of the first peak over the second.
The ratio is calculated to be 0.25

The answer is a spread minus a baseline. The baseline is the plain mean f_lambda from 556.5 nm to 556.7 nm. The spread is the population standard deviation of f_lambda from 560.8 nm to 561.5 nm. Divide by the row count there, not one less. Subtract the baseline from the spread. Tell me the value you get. 3.5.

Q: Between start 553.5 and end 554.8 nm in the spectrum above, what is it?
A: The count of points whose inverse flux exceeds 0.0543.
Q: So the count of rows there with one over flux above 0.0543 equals 5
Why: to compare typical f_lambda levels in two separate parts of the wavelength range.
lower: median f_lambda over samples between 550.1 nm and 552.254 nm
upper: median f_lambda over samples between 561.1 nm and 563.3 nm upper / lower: 1.01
